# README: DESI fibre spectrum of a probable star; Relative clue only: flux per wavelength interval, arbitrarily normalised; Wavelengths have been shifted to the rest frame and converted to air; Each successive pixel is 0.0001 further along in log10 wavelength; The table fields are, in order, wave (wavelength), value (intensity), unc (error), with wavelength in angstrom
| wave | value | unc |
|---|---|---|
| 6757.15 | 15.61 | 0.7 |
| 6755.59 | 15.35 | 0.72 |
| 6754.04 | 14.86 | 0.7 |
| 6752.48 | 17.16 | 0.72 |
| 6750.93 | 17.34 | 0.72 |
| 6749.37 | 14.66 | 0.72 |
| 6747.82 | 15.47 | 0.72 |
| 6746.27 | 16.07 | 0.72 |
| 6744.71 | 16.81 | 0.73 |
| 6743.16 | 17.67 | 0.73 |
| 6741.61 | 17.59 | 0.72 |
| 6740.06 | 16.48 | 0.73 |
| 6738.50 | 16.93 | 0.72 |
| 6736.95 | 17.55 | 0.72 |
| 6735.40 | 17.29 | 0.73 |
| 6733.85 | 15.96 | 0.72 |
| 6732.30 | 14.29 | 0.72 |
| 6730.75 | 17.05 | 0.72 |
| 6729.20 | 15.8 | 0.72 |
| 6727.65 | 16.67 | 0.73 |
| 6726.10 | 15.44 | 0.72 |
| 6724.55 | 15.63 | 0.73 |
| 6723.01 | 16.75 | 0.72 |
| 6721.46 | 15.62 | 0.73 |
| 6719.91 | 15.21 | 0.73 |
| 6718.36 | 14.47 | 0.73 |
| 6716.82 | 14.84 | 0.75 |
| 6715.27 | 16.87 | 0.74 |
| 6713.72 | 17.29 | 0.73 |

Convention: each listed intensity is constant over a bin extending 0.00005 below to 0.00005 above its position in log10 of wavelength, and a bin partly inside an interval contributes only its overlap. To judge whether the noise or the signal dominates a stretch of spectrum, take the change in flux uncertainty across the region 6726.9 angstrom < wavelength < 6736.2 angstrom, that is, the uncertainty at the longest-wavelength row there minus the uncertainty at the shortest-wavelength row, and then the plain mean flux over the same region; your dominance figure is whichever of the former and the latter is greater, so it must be 16.2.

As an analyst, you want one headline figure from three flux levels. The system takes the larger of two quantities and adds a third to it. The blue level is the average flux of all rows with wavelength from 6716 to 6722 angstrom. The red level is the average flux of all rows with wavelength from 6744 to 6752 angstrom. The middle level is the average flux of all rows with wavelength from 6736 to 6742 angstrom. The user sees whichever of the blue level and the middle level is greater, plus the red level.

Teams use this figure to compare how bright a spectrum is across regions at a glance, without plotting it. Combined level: 33.2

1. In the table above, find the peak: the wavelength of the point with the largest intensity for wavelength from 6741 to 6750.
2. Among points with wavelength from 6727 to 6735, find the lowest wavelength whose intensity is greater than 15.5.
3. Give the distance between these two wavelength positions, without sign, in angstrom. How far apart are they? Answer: 15.5 angstrom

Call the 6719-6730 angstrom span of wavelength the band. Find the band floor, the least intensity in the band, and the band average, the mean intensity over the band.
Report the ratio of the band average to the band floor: 1.04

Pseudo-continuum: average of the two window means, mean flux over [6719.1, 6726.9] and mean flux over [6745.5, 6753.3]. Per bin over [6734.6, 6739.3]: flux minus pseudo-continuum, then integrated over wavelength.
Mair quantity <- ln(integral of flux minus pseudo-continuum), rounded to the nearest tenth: 1.8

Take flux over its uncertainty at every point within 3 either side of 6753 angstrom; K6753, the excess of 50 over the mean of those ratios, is 27.4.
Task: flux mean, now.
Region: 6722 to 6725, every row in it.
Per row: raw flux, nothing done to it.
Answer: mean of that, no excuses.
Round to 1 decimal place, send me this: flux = 16.2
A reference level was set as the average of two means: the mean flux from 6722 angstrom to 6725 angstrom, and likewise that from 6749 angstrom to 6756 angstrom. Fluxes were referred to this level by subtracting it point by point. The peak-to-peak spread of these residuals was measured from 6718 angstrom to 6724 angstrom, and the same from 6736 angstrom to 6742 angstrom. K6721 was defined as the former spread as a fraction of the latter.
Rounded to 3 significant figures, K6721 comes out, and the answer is 2.05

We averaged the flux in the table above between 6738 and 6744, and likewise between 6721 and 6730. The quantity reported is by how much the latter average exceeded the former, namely -1.2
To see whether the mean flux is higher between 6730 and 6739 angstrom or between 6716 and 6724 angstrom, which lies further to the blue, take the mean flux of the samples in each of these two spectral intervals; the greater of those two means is 16.5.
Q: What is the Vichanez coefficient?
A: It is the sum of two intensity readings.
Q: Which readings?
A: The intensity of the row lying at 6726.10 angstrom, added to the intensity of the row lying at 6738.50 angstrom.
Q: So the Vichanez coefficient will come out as 32.4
